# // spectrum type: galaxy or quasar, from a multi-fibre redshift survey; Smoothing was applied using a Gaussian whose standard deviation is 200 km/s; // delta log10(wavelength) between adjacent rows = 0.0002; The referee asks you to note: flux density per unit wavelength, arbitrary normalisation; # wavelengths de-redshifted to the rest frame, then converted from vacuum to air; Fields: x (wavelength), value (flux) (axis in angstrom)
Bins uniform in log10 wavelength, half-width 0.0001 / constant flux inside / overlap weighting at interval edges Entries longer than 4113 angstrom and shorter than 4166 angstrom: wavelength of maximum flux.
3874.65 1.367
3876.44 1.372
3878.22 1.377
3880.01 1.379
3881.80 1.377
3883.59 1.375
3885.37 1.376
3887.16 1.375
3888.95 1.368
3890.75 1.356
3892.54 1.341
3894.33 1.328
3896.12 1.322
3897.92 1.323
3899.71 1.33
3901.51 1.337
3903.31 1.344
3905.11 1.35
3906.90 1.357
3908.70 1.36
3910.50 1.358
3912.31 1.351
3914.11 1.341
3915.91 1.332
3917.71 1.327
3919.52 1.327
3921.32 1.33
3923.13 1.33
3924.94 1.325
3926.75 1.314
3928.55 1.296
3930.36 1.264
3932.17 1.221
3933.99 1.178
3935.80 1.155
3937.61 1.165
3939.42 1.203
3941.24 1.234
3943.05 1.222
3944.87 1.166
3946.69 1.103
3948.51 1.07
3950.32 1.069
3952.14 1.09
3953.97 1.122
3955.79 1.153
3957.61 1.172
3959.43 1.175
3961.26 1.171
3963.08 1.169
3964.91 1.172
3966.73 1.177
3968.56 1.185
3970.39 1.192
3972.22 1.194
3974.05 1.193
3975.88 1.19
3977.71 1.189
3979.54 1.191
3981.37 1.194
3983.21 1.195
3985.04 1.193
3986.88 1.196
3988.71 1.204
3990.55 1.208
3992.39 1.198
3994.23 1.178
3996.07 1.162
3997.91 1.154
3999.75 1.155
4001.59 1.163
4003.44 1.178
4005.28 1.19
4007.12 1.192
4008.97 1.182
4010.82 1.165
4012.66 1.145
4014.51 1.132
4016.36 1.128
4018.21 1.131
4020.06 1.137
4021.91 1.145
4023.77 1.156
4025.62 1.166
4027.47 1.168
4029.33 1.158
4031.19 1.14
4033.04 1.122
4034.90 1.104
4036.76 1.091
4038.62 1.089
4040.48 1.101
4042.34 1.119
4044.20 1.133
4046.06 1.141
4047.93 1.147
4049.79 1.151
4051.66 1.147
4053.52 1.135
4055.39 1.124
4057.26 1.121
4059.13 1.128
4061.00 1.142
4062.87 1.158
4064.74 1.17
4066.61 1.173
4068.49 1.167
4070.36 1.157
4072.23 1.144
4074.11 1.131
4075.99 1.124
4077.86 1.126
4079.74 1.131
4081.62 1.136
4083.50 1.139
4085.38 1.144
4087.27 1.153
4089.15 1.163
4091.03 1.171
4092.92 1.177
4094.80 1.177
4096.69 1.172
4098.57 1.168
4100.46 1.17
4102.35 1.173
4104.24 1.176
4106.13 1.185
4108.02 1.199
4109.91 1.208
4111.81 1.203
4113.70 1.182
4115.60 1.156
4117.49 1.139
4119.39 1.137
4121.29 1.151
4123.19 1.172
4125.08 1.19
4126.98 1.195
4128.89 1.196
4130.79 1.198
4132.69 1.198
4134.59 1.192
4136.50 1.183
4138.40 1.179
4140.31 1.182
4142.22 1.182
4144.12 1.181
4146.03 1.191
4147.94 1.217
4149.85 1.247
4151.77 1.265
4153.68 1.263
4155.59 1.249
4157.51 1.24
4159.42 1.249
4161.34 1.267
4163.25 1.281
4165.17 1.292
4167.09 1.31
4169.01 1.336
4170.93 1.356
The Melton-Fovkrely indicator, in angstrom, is 4165.17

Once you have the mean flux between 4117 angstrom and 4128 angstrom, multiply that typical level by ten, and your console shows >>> 11.6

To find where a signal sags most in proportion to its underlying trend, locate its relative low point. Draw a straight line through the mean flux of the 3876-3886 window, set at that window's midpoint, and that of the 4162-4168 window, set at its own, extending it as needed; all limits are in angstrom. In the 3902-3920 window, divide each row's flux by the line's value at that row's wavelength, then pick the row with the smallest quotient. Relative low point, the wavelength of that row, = 3917.71 angstrom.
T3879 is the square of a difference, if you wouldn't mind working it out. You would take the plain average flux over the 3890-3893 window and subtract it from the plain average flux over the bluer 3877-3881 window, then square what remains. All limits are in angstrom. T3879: 0.001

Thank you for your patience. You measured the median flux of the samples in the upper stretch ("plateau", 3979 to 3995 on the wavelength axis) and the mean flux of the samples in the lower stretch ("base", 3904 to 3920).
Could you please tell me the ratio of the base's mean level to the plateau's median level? 1.13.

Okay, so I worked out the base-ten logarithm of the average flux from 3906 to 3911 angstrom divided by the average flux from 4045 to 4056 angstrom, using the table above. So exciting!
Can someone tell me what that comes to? 0.076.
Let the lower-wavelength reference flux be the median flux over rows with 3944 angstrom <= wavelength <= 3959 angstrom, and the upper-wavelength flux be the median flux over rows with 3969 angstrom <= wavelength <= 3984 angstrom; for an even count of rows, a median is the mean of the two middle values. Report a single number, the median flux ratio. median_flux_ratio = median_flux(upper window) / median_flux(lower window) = 1.07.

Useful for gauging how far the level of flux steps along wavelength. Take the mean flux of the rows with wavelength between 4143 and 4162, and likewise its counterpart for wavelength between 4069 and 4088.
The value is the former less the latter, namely 0.10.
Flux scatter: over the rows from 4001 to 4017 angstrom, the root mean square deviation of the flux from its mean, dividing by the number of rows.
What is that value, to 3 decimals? 0.023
